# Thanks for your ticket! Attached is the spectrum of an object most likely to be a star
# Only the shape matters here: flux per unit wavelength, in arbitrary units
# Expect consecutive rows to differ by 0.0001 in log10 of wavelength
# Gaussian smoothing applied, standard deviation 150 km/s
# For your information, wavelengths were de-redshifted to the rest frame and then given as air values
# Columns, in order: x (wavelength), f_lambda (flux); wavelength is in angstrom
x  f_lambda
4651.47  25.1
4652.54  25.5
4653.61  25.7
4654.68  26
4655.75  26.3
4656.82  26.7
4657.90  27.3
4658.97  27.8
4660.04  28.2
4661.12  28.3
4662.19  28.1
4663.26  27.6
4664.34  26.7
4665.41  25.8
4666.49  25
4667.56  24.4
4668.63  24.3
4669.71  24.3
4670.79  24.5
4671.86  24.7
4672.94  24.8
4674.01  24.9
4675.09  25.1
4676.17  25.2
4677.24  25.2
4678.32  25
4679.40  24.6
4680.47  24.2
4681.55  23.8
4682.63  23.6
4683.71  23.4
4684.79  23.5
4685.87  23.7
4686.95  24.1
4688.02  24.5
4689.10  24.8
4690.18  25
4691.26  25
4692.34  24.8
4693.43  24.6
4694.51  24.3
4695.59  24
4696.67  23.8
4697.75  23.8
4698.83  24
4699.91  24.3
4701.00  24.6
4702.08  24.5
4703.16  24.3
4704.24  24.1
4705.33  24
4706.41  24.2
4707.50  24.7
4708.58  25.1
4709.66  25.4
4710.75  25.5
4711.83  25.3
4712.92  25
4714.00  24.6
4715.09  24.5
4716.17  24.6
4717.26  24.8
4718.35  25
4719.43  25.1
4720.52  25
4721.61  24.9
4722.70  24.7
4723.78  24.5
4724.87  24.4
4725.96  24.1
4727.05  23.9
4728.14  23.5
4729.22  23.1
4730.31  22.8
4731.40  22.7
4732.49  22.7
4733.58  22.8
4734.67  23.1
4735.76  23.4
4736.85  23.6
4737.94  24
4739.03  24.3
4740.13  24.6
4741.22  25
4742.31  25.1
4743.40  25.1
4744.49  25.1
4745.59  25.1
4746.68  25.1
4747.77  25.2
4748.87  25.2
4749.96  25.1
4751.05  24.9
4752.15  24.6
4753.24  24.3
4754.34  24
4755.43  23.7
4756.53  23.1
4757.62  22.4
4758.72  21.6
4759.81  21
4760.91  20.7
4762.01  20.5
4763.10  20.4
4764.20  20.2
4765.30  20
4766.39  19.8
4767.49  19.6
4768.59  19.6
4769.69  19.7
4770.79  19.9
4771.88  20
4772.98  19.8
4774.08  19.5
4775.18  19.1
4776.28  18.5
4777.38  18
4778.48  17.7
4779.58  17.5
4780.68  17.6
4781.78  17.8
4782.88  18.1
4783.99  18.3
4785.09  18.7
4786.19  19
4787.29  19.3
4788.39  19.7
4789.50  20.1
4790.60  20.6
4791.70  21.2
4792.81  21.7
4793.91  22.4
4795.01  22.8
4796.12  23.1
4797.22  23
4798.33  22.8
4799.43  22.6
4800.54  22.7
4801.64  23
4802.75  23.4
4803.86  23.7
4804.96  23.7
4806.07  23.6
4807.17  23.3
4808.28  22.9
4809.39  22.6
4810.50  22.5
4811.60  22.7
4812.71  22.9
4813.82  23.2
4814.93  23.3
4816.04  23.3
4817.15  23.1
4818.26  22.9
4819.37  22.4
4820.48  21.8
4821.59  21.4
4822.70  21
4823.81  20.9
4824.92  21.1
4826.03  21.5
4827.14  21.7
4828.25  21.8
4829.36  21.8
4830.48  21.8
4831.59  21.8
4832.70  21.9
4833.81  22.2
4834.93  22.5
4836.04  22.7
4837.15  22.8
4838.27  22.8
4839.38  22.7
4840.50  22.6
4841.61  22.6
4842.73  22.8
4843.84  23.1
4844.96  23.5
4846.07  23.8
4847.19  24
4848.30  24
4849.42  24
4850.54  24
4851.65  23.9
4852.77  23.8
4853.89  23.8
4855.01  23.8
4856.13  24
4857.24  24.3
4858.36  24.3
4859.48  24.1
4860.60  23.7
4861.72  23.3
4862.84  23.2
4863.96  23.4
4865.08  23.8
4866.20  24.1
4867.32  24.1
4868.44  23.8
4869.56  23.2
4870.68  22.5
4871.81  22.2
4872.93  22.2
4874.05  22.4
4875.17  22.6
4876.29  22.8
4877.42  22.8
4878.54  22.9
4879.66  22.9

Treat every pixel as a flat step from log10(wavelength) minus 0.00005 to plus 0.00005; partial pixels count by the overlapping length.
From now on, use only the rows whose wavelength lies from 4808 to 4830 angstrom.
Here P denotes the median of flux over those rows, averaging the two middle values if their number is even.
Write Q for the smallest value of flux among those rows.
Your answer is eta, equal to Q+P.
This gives 43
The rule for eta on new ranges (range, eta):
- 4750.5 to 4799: 38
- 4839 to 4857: 46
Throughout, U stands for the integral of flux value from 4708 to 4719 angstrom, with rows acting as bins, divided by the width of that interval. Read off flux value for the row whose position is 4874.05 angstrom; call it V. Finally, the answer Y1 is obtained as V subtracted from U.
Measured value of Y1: 2.6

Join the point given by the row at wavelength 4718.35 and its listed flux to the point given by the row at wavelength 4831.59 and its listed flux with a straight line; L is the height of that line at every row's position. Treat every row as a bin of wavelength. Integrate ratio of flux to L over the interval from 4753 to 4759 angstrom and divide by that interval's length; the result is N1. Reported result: 0.97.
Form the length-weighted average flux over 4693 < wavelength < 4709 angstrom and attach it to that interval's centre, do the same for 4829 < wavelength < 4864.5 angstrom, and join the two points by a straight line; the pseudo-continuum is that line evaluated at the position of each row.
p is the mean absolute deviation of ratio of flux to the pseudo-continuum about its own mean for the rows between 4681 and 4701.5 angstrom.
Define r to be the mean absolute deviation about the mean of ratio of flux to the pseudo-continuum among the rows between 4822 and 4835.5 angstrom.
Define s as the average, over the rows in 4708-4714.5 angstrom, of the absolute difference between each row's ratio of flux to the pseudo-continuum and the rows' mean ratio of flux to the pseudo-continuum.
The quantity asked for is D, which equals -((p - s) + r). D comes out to -0.025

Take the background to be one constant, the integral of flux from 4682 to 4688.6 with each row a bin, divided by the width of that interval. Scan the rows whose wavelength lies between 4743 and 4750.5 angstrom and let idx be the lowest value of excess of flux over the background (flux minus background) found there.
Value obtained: 1.3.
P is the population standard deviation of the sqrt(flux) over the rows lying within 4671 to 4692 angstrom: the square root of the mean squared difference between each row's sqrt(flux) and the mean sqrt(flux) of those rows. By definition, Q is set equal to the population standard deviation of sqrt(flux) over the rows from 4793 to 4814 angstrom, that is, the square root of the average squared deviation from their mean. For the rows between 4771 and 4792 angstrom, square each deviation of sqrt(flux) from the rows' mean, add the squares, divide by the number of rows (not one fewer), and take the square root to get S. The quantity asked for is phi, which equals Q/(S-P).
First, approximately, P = 0.06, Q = 0.04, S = 0.12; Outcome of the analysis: 0.7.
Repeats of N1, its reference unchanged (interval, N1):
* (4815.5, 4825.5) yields 0.99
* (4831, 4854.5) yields 1.08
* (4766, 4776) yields 0.83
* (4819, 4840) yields 1.00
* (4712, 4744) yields 0.98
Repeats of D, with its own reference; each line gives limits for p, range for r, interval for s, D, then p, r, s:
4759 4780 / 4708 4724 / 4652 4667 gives -0.001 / 0.030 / 0.010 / 0.039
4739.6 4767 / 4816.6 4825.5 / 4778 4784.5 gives -0.095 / 0.075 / 0.031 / 0.011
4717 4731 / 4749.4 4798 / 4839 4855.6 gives -0.076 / 0.025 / 0.073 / 0.022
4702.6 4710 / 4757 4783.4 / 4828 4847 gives -0.038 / 0.019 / 0.041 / 0.022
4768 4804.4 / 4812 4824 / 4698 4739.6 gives -0.085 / 0.076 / 0.034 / 0.025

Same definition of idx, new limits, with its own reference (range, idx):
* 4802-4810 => -1.2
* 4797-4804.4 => -1.2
